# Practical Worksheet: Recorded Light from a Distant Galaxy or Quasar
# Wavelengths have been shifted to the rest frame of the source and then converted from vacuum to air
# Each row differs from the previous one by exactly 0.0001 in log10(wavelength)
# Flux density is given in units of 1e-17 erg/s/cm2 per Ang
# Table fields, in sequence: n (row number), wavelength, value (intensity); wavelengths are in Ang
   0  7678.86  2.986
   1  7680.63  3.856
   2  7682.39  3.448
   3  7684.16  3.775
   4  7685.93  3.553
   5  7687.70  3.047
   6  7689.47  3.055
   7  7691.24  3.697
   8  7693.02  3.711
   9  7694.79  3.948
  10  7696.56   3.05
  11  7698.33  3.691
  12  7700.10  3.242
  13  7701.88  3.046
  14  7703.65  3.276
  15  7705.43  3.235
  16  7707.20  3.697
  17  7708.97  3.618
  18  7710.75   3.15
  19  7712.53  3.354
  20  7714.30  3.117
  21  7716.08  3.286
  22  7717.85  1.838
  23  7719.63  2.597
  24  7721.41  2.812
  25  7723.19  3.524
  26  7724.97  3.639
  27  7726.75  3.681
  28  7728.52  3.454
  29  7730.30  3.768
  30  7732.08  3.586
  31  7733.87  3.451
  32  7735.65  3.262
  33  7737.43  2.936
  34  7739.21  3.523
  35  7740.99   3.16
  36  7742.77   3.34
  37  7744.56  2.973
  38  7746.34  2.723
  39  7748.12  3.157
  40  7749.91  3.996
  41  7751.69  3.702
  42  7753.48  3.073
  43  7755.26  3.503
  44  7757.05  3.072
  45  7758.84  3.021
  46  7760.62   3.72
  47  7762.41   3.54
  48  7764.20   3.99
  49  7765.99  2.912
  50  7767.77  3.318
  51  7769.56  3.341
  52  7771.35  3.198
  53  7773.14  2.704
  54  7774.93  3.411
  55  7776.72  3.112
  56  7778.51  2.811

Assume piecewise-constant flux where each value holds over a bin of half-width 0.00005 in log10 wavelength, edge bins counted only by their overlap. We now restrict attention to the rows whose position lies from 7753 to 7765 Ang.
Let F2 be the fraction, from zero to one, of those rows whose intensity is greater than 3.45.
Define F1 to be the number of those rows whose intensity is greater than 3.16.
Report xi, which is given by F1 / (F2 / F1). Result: 28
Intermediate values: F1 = 4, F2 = 0.57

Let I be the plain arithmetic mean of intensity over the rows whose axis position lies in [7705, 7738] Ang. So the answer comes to 3.26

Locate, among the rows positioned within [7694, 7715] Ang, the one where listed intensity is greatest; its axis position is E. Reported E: 7694.79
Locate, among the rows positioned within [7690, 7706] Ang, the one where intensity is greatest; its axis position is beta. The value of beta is 7694.79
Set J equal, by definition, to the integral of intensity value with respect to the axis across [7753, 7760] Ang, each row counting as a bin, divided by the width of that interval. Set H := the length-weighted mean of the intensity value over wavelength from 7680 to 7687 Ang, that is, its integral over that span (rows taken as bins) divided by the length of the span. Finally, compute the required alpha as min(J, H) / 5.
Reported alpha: 0.639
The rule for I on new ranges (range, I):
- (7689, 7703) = 3.43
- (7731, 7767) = 3.33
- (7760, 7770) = 3.47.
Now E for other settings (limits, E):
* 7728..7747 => 7730.30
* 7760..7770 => 7764.20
